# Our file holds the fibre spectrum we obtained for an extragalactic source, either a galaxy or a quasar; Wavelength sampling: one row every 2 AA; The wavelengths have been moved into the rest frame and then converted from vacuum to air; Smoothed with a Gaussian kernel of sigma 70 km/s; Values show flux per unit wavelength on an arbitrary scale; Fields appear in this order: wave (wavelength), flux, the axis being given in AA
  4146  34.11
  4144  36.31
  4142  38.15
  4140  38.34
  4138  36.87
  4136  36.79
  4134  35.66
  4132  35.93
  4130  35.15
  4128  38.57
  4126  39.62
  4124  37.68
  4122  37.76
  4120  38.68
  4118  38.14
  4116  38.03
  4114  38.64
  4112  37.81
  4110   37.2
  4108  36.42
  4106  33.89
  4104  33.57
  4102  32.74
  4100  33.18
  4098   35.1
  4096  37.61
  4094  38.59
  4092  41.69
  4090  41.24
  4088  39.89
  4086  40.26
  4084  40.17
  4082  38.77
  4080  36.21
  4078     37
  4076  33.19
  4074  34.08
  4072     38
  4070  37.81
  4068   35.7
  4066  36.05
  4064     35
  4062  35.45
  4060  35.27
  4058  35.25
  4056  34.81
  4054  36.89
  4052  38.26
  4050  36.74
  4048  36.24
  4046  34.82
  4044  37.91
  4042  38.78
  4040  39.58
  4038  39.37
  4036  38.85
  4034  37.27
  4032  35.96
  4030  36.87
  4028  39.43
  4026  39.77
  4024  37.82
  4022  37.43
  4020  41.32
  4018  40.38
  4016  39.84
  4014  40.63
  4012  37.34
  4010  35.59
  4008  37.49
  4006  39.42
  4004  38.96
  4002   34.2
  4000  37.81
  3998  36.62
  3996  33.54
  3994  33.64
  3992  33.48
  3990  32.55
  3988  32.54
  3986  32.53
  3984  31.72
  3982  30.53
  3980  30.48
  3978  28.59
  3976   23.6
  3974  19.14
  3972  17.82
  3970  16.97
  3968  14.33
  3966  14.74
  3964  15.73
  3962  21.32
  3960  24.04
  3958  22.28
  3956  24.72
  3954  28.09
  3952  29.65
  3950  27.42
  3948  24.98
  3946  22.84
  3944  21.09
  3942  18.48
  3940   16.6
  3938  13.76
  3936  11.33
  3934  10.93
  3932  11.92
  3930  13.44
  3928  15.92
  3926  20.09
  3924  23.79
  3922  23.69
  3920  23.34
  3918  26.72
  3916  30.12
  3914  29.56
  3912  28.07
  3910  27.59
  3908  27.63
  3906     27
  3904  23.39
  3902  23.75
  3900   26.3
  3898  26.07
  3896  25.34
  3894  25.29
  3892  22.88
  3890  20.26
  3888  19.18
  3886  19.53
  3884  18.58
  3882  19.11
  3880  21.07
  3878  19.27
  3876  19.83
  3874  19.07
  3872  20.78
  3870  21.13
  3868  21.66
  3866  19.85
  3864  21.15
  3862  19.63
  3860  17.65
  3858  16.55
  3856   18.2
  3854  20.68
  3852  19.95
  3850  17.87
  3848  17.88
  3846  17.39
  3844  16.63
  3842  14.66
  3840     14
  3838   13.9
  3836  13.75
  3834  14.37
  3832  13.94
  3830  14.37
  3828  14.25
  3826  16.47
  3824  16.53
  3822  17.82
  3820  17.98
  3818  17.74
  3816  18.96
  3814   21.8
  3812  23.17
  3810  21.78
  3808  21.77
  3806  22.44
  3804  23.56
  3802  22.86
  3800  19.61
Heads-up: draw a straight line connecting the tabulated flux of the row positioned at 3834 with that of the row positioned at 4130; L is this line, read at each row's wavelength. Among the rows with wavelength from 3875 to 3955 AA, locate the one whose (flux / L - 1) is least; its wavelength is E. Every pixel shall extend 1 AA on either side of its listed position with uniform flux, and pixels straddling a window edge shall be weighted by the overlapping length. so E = 3934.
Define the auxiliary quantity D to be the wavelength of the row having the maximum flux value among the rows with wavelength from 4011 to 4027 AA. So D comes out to 4020 AA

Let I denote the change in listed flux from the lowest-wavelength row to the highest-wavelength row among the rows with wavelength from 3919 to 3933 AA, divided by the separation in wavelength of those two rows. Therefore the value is -1.0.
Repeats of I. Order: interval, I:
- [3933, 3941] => 0.9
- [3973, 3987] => 1.1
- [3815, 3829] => -0.4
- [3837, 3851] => 0.3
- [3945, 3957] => 0.2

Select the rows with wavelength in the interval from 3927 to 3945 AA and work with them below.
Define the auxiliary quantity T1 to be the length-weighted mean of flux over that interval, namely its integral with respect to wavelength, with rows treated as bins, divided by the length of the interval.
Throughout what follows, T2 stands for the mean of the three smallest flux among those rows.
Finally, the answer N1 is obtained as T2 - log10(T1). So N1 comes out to 10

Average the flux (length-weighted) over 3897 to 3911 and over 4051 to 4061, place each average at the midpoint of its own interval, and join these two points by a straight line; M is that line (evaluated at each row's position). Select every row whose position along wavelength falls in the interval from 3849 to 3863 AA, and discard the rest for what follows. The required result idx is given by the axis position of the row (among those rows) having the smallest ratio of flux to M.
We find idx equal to 3858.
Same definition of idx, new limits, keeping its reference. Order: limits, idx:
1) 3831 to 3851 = 3836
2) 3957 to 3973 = 3968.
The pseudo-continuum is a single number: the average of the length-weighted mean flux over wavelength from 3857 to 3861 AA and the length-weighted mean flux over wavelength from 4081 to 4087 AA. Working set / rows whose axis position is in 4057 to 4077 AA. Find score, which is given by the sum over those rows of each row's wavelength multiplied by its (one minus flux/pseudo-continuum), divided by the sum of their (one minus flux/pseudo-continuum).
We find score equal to 4066.9 AA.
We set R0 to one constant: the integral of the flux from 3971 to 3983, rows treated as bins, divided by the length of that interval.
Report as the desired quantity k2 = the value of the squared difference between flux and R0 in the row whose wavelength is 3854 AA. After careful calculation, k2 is 19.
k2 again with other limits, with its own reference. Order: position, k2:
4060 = 105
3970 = 65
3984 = 45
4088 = 221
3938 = 127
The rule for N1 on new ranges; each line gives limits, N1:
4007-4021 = 35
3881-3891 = 18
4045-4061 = 33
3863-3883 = 18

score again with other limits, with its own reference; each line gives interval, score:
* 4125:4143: 4133.9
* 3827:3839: 3833.0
